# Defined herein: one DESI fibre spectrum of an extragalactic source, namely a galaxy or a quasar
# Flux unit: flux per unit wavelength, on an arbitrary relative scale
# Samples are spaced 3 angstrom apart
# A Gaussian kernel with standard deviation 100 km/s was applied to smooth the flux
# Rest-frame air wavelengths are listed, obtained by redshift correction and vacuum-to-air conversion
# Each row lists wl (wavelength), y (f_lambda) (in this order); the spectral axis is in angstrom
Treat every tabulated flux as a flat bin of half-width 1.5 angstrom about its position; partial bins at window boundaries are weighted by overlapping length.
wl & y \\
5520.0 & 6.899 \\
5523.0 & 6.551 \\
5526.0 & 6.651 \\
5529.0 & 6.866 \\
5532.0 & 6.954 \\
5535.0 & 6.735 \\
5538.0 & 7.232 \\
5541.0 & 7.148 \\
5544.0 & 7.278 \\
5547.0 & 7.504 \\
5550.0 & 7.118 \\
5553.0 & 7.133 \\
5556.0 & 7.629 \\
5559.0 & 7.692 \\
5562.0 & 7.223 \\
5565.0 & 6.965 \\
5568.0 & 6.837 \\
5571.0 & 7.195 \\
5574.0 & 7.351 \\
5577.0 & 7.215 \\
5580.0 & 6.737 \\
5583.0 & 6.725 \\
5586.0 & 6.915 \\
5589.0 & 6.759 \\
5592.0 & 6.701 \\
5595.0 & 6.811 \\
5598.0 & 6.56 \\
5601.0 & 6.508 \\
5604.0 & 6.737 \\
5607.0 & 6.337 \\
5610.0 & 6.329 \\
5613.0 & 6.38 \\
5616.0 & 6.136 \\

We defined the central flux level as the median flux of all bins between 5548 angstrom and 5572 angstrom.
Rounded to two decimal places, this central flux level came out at 7.16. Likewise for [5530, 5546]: 7.15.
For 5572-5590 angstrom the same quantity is 6.84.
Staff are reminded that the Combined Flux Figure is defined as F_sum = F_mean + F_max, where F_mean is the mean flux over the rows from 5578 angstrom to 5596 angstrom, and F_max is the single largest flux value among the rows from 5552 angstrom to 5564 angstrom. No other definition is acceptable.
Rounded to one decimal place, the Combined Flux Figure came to 14.5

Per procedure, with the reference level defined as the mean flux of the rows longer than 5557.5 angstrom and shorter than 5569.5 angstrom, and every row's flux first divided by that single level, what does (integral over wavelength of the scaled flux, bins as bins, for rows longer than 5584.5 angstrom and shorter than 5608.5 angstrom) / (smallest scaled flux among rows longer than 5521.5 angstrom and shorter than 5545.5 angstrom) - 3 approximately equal 21.4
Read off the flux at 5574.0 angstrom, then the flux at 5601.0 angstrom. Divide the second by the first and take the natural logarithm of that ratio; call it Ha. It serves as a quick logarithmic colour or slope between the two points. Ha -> -0.12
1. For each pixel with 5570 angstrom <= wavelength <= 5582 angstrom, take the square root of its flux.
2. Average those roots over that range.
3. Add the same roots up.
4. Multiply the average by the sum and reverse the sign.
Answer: -28.5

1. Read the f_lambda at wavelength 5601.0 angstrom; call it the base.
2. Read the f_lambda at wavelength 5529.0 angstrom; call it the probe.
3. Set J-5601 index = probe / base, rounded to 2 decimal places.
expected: 1.06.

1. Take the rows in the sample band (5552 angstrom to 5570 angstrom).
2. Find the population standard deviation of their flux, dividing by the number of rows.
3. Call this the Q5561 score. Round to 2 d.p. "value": 0.32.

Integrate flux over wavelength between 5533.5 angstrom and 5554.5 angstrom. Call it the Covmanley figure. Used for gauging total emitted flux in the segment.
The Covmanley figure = 150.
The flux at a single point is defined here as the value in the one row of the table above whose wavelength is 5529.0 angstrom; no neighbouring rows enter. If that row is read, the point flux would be 6.866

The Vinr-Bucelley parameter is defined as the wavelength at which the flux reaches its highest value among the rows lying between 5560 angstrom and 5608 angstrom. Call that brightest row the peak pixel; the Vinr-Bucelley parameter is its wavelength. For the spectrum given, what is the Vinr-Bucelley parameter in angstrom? 5574.0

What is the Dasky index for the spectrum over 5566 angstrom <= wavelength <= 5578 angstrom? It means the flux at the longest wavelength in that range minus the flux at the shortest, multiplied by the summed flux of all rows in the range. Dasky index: 11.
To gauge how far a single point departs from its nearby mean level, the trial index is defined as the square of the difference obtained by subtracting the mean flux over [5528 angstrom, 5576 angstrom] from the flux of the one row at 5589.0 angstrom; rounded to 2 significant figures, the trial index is 0.18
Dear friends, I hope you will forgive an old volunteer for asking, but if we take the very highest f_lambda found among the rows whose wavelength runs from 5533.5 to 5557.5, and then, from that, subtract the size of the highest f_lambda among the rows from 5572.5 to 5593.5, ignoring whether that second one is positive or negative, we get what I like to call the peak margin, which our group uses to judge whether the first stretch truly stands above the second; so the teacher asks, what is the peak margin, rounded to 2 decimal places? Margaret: 0.28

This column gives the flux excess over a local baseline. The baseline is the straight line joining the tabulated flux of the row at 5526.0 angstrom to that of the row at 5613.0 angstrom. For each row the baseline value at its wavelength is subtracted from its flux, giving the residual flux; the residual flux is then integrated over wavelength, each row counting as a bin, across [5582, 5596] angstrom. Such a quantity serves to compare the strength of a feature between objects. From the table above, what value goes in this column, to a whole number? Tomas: 5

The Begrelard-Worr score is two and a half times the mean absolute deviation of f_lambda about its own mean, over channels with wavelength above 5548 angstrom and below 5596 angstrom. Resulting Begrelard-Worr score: 0.64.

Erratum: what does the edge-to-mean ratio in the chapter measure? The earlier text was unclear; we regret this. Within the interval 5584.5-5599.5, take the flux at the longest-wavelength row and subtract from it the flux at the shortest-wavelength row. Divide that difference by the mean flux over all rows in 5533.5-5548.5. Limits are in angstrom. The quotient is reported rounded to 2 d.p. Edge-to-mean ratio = -0.05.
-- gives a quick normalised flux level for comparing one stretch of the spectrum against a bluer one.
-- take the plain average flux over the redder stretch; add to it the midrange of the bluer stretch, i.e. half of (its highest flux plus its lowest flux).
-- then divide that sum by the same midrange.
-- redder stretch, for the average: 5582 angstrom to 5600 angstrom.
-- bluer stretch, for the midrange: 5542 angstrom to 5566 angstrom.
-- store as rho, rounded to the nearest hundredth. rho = 1.92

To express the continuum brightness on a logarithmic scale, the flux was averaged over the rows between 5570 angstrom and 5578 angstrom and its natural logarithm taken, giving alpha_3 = 1.982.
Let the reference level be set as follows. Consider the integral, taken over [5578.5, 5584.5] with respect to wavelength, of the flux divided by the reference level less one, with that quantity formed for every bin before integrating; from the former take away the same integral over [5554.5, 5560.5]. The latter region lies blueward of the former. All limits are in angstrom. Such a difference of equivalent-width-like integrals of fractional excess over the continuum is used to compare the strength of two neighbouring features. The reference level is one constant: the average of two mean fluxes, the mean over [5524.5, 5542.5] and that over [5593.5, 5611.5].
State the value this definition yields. -0.83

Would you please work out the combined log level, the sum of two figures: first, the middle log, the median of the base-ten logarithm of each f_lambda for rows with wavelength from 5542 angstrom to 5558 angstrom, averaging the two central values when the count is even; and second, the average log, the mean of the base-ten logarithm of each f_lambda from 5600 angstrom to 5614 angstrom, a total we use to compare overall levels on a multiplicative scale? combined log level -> 1.67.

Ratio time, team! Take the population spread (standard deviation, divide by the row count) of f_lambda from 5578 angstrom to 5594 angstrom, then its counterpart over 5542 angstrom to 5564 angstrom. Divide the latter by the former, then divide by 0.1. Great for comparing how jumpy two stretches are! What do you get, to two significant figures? 29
